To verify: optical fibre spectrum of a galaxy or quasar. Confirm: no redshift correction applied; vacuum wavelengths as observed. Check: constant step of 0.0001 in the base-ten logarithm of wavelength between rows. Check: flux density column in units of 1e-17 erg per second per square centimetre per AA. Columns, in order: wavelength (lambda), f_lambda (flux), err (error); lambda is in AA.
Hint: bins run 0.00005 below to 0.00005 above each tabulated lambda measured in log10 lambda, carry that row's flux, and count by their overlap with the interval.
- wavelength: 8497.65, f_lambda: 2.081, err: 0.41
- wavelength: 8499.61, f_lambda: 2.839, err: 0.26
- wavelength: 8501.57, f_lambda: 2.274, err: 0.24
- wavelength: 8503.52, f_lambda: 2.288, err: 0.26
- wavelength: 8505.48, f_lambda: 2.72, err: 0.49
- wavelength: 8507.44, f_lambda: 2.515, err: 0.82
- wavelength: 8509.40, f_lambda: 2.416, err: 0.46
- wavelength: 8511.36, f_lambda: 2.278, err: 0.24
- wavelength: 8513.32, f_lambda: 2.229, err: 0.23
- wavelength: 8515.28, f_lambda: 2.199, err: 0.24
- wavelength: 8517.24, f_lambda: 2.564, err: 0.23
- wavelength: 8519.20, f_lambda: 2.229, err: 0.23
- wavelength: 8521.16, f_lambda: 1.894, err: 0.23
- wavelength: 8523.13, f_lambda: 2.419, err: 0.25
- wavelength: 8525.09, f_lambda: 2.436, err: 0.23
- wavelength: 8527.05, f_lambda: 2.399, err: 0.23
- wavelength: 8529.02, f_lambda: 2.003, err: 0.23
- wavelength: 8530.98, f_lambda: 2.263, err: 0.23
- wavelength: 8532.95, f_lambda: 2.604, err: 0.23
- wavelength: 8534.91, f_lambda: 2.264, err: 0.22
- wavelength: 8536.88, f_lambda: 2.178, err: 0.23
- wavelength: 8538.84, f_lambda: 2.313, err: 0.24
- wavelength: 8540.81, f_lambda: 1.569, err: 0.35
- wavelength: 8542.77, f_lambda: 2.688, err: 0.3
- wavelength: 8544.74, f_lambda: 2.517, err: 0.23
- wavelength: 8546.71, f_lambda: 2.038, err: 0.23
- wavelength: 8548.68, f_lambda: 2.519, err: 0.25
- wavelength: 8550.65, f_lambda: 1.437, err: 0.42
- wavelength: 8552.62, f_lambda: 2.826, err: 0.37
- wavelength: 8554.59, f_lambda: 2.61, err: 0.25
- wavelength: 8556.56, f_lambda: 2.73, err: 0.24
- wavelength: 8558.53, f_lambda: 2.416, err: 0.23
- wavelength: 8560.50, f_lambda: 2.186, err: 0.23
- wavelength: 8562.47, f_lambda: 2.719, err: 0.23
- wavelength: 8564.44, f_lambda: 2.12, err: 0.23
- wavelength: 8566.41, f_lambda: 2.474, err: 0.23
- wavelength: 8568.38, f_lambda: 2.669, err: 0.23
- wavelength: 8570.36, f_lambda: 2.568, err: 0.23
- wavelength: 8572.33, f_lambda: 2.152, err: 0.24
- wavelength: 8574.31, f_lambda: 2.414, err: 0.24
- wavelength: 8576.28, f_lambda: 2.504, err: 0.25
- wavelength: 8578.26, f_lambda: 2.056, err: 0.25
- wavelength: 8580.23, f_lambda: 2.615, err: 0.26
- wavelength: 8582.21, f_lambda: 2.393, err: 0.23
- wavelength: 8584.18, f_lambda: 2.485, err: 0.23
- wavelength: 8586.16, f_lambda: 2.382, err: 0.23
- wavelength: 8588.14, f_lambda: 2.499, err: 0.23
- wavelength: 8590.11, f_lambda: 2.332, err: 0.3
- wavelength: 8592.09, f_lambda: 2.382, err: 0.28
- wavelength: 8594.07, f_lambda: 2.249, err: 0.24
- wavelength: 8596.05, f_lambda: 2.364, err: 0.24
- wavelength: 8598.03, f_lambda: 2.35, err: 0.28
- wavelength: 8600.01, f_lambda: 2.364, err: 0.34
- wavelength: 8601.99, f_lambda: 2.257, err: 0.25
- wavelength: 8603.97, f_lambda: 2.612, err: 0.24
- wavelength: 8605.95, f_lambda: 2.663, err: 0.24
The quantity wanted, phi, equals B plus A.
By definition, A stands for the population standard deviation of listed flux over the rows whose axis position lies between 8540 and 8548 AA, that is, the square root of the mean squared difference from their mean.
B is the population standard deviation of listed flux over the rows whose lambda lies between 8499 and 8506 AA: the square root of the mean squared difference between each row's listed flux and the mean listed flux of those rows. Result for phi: 0.69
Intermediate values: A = 0.44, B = 0.25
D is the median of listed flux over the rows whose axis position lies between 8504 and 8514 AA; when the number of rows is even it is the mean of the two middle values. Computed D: 2.42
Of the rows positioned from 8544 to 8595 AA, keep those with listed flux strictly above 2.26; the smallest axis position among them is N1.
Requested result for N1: 8544.74 AA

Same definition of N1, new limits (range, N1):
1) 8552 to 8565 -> 8552.62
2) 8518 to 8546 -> 8523.13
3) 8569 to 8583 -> 8570.36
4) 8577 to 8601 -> 8580.23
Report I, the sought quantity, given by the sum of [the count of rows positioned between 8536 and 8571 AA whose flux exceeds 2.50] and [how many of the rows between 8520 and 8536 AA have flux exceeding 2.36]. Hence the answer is 13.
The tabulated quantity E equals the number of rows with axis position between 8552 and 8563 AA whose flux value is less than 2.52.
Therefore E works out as 2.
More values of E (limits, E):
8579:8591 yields 5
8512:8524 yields 5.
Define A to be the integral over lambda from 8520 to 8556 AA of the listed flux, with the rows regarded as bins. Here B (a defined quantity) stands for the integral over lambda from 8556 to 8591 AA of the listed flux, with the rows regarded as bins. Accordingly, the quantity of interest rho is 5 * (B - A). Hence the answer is 13.9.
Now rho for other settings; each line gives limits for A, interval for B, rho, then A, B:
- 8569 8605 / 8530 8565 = -21.5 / 86.1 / 81.8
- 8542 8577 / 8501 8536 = -15.0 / 84.7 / 81.7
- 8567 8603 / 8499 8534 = -17.6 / 86.1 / 82.6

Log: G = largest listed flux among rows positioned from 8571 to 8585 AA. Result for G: 2.615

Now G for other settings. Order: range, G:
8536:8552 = 2.688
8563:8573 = 2.669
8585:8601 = 2.499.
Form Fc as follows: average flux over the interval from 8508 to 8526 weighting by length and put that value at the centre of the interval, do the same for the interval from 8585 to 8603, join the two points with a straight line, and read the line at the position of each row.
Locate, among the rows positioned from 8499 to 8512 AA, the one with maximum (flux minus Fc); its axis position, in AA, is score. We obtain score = 8499.61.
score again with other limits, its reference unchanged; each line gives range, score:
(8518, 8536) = 8532.95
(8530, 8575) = 8552.62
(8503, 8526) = 8505.48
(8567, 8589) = 8568.38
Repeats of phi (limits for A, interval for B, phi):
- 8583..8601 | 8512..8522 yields 0.28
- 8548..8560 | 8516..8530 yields 0.69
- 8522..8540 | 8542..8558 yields 0.60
